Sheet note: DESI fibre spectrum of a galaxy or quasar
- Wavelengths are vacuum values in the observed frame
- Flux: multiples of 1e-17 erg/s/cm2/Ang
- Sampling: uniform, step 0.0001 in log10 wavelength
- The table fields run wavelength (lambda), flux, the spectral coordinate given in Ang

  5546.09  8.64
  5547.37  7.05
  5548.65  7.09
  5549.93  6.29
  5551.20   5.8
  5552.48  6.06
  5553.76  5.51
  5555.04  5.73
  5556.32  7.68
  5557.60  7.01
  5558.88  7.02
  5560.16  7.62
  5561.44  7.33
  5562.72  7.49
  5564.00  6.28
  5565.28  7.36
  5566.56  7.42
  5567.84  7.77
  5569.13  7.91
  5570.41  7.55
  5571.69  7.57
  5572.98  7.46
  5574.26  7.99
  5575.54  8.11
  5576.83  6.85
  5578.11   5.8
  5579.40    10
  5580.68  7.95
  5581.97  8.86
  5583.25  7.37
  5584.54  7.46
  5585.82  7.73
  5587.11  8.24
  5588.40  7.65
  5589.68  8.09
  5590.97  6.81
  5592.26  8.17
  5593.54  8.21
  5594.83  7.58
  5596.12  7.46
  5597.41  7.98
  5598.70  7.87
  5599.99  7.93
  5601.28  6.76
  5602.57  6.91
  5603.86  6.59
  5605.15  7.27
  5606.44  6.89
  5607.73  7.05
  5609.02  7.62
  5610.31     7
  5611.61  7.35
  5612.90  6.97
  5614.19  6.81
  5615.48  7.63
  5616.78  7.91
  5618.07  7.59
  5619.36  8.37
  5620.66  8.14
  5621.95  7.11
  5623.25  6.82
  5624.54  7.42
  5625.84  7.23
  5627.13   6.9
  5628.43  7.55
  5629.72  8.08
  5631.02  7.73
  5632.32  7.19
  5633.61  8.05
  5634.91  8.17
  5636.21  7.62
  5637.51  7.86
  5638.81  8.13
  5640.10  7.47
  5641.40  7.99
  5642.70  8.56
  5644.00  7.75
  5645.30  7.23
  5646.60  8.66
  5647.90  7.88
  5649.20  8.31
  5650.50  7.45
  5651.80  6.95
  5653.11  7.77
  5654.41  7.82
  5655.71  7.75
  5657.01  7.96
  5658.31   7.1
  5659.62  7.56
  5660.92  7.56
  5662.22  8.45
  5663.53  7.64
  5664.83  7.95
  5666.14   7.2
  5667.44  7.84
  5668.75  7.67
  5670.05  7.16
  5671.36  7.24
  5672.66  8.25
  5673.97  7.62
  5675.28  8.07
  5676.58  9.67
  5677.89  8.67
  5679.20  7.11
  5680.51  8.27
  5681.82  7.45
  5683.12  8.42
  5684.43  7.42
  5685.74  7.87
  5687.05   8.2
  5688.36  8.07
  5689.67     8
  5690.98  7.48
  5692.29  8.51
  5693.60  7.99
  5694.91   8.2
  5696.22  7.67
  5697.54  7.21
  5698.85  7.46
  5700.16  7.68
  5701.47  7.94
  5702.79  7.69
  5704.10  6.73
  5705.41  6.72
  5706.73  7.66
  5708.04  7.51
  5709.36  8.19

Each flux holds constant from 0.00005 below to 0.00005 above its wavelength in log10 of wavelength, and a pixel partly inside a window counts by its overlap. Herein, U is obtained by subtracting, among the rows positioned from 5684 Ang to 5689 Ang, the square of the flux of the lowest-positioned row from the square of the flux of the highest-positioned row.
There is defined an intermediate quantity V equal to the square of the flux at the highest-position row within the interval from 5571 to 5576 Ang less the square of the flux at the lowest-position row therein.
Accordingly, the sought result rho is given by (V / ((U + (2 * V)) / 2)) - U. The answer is -9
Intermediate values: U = 10.1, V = 8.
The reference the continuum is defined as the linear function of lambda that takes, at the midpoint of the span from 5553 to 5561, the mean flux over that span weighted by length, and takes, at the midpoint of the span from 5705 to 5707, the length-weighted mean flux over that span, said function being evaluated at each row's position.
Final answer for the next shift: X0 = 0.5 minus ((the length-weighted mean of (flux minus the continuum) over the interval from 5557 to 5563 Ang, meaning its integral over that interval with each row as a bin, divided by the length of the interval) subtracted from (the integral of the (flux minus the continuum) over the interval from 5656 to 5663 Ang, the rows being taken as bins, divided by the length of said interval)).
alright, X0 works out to 0.3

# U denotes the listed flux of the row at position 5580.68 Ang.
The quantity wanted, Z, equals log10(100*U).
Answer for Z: 2.90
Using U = 7.95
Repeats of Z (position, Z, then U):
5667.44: 2.89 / 7.84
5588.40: 2.88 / 7.65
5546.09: 2.94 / 8.64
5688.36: 2.91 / 8.07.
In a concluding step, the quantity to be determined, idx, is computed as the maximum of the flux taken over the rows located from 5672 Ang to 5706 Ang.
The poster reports 9.67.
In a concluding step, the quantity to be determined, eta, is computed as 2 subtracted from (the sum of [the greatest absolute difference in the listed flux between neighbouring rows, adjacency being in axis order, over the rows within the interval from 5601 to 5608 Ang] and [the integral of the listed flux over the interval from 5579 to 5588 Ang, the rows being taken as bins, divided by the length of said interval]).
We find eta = 6.8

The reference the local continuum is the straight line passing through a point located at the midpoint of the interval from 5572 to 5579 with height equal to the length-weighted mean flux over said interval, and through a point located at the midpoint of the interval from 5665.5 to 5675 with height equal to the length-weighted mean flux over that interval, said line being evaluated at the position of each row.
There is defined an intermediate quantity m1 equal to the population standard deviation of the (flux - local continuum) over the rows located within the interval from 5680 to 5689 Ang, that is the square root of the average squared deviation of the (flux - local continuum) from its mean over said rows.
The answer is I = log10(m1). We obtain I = -0.44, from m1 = 0.365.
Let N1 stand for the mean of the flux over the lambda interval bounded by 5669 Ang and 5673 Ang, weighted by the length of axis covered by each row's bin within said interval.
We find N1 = 7.5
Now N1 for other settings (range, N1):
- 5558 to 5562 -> 7.3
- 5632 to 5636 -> 7.8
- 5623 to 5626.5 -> 7.2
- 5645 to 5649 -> 8.0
